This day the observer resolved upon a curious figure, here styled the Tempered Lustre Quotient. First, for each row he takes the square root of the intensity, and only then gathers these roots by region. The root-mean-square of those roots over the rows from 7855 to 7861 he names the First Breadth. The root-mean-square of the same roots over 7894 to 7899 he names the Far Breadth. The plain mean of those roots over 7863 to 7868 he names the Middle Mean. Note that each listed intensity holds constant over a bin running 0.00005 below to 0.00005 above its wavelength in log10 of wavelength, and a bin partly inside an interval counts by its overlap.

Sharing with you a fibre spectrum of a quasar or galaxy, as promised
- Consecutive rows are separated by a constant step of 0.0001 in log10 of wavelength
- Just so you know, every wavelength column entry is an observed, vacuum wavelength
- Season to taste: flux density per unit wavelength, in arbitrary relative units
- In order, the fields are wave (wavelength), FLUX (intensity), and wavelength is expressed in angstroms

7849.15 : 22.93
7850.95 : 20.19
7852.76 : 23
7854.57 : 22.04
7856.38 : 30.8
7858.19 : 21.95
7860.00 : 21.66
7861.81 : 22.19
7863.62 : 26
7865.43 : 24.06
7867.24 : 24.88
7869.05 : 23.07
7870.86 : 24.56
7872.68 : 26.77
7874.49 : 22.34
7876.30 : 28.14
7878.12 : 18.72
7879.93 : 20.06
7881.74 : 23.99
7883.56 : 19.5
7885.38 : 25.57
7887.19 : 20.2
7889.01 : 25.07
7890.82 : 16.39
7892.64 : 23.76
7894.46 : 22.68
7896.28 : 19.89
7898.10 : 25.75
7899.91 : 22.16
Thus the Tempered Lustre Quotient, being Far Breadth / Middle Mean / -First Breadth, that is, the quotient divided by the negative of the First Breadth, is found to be -0.192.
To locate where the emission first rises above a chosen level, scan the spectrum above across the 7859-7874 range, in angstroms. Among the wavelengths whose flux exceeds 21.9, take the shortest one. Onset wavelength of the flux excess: 7861.81 angstroms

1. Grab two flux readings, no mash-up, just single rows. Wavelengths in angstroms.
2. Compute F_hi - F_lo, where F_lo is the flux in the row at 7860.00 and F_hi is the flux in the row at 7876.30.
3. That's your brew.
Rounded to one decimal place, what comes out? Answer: 6.5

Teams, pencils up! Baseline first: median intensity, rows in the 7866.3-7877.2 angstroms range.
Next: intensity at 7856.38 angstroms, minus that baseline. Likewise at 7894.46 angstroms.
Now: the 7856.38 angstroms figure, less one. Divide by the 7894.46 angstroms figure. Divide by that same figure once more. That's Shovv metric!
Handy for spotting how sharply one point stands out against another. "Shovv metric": 1.2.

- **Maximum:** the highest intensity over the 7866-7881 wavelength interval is 28.14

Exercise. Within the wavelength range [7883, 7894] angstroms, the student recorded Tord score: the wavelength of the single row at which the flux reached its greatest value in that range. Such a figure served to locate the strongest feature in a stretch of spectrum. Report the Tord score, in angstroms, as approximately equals 7885.38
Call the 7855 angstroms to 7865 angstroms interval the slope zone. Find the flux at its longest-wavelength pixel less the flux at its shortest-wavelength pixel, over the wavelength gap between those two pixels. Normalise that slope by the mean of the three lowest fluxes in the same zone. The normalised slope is -0.030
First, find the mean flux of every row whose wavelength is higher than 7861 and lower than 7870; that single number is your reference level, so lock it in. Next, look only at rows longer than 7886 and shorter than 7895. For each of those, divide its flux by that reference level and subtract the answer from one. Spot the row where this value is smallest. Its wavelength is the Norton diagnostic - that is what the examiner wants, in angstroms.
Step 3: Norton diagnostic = 7889.01 angstroms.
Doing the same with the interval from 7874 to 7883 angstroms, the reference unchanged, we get 7876.30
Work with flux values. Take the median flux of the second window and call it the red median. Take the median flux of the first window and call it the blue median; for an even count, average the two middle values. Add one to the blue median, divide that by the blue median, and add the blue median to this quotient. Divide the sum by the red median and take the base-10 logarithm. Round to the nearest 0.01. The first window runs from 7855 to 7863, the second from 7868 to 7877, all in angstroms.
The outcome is -0.03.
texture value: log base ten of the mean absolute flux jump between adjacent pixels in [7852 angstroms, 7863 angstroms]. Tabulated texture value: 0.59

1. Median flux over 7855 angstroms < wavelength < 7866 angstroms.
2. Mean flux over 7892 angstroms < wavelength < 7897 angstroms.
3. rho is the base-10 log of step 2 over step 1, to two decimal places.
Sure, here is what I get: -0.02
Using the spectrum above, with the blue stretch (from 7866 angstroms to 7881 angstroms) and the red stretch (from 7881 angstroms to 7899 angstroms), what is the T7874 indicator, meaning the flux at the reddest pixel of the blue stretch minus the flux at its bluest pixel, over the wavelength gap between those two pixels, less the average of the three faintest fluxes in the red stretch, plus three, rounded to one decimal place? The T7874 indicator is -16.0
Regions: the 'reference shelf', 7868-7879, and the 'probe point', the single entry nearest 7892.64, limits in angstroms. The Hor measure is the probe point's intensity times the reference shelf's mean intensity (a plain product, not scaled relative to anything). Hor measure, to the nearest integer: 569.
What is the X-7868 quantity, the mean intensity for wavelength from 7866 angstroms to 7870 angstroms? 24.0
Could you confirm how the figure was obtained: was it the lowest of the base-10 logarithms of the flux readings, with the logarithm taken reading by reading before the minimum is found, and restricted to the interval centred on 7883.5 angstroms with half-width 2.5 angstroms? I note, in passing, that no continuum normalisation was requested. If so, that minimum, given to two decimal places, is 1.29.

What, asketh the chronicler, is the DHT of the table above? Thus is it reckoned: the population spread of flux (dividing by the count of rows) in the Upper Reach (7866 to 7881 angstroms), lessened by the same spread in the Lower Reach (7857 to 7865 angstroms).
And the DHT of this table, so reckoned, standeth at 1.2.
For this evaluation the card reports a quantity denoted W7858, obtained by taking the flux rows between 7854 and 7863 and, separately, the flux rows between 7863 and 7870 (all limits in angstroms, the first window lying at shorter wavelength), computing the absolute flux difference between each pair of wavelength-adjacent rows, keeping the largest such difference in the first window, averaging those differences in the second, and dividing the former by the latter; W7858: 5.8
